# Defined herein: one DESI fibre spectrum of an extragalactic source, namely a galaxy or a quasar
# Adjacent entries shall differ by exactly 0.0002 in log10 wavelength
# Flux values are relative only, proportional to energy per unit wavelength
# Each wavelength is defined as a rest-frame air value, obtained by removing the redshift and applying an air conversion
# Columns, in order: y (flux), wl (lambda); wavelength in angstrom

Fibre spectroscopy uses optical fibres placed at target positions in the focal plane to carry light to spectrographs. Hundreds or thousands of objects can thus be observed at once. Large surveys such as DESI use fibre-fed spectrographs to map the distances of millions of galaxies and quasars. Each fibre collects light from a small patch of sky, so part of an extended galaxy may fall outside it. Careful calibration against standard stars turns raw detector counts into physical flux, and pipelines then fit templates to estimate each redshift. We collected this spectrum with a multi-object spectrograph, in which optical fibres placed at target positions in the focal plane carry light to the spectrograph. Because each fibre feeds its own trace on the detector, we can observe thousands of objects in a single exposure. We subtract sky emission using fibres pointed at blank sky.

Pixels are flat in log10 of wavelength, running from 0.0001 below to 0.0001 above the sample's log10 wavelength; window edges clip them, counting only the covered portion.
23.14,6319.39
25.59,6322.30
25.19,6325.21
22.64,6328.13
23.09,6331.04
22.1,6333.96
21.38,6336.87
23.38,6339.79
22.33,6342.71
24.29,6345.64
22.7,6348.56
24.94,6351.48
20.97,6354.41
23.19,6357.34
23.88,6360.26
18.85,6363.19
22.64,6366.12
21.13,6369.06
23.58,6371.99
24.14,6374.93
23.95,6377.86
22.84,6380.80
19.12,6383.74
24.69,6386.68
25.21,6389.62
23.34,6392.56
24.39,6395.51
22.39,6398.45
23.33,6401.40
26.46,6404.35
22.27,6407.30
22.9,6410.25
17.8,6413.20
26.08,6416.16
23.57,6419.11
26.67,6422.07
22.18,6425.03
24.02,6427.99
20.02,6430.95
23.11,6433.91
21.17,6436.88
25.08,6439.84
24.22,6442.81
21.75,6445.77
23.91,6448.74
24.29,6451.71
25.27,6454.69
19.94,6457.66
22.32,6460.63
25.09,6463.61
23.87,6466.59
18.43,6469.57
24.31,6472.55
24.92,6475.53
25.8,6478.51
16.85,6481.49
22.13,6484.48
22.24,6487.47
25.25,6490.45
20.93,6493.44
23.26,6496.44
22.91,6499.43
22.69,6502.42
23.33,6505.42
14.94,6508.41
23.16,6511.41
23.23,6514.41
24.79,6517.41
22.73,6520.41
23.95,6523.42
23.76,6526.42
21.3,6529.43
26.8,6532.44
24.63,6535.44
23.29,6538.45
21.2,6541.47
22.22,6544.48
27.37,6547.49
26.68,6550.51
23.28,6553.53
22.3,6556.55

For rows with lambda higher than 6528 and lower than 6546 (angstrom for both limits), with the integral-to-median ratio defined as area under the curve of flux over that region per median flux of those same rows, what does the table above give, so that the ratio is 18.4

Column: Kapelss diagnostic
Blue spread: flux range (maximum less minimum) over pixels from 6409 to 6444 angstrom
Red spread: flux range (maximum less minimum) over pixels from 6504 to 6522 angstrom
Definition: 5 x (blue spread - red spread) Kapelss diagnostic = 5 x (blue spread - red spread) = -5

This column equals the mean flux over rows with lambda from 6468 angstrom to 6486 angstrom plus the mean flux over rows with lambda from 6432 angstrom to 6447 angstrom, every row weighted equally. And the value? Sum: 45.1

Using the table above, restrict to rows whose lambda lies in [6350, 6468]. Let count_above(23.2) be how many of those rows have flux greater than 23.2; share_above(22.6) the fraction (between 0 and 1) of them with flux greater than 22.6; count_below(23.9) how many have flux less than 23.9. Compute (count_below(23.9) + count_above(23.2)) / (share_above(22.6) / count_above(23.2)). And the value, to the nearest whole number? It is 1499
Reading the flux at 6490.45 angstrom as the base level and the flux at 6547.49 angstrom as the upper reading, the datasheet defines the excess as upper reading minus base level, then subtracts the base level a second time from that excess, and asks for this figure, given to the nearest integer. -23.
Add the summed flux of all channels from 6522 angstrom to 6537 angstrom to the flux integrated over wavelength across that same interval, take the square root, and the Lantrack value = 22.0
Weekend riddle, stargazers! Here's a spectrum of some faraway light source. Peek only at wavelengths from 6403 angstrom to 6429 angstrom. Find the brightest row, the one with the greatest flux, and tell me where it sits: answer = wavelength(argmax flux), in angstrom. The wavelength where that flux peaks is 6422.07 angstrom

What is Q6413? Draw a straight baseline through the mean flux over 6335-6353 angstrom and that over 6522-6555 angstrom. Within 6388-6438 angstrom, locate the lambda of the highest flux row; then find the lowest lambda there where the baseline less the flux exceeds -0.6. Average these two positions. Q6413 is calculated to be 6407.3 angstrom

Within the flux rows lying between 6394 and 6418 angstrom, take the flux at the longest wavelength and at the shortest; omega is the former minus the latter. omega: 1.7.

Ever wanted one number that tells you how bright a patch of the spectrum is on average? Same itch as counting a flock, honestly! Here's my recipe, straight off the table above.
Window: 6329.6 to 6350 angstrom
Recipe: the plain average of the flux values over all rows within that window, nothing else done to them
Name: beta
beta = 22.8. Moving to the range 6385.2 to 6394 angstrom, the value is 24.4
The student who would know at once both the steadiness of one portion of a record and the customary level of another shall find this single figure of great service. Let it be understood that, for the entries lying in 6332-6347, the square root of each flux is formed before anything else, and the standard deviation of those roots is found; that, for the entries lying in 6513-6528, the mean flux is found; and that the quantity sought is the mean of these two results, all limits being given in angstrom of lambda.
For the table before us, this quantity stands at 11.9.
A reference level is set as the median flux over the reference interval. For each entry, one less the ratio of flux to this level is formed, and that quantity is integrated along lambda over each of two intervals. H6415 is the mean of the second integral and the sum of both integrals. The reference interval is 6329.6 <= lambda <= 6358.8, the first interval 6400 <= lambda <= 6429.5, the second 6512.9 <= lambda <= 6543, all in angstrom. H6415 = -1.3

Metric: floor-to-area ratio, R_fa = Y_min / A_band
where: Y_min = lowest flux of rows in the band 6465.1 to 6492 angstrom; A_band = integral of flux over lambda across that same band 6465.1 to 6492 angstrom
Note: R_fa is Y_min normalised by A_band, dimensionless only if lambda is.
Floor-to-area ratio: 0.0277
